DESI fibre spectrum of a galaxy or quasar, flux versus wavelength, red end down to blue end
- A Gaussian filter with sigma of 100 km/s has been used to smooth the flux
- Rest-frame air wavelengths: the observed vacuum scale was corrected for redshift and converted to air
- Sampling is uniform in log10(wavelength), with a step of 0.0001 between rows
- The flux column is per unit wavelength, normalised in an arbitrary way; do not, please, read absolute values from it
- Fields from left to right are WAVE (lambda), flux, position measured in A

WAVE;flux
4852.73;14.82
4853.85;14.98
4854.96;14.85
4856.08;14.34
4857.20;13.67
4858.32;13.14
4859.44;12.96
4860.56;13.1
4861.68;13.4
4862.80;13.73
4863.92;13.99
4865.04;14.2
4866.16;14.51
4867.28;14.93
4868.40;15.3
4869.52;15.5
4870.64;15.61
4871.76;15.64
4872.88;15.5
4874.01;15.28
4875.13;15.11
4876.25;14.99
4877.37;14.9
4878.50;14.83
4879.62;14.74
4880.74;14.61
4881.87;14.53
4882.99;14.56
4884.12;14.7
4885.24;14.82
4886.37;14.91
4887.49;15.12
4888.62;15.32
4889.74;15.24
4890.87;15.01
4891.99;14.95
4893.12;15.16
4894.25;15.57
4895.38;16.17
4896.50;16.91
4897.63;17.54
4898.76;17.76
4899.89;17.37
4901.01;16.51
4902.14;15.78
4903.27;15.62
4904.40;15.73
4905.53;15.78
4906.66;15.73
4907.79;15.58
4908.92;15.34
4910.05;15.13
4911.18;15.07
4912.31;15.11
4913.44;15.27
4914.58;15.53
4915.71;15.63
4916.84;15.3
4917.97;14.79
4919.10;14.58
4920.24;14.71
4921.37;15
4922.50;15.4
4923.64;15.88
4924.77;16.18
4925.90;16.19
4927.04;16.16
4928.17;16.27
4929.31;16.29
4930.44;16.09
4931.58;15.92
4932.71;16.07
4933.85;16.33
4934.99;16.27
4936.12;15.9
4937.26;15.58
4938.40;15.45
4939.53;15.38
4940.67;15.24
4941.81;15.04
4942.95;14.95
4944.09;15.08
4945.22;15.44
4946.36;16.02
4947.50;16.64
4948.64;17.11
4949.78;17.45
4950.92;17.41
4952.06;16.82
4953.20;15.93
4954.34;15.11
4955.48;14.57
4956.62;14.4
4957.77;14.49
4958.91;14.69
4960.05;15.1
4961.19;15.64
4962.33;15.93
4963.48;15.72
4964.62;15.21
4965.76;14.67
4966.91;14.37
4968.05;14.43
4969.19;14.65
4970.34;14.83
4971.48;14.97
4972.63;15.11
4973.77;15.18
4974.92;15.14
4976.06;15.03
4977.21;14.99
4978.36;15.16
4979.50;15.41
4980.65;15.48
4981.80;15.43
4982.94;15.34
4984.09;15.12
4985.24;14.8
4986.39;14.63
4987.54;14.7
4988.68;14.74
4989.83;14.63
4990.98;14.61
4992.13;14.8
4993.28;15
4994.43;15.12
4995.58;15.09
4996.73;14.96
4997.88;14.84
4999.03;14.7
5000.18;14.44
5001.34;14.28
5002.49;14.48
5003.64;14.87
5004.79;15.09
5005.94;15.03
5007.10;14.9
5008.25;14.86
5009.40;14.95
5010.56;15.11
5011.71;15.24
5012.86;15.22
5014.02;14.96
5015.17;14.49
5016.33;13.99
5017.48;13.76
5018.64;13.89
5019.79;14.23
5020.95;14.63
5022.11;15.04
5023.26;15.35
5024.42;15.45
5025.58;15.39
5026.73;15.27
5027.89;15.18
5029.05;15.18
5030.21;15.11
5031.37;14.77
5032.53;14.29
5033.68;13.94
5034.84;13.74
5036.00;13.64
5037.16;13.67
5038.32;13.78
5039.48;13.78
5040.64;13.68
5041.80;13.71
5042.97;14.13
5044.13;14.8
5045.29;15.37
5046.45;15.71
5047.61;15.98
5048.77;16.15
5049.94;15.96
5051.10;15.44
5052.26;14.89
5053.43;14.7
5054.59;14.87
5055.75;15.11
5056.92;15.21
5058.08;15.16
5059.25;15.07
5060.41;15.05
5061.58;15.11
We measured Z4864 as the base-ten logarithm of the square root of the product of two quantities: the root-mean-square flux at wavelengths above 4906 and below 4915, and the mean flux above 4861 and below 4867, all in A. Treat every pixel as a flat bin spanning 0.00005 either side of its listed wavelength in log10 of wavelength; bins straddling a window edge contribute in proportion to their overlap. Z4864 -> 1.17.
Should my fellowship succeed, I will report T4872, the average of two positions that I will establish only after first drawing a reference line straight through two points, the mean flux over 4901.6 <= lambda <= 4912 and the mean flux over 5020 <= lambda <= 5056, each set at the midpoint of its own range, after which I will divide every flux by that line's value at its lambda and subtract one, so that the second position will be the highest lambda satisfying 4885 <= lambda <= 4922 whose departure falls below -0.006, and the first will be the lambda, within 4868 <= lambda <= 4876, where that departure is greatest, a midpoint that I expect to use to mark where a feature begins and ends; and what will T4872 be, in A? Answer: 4896.6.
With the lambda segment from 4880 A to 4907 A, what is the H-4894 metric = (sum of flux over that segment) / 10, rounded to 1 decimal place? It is 37.5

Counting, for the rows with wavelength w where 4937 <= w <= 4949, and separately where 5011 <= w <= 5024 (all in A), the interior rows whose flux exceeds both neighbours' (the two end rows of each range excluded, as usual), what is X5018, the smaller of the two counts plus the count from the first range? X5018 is 0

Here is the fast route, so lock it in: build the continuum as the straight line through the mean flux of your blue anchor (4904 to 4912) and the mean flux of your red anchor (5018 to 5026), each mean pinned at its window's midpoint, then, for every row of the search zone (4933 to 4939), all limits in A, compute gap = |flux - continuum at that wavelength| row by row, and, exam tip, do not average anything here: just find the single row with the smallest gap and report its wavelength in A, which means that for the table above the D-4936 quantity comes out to 4938.40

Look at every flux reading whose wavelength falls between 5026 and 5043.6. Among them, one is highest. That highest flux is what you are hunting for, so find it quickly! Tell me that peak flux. 15.27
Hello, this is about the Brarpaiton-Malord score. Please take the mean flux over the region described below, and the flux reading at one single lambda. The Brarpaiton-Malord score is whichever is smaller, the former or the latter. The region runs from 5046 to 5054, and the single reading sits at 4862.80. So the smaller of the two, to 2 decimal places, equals 13.73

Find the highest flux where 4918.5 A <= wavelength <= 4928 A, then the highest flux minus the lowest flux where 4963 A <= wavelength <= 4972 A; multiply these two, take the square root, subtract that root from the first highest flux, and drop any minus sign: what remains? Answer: 11.5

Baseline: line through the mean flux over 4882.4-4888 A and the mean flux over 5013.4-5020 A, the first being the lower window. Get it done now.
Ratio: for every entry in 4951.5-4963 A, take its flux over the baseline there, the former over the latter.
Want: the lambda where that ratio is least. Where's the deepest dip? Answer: 4956.62 A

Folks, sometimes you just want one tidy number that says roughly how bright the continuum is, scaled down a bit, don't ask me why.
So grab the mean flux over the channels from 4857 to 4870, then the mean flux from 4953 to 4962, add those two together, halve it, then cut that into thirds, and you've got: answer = 4.84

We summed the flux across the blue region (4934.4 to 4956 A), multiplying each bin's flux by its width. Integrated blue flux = 343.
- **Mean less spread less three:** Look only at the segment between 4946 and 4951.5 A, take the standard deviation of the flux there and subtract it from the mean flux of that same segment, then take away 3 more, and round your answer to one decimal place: 13.4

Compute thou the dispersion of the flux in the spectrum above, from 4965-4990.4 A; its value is 0.32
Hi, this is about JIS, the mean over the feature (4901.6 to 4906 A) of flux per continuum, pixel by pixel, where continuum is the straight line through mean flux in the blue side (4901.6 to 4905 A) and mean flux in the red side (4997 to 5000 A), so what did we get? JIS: 1.00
